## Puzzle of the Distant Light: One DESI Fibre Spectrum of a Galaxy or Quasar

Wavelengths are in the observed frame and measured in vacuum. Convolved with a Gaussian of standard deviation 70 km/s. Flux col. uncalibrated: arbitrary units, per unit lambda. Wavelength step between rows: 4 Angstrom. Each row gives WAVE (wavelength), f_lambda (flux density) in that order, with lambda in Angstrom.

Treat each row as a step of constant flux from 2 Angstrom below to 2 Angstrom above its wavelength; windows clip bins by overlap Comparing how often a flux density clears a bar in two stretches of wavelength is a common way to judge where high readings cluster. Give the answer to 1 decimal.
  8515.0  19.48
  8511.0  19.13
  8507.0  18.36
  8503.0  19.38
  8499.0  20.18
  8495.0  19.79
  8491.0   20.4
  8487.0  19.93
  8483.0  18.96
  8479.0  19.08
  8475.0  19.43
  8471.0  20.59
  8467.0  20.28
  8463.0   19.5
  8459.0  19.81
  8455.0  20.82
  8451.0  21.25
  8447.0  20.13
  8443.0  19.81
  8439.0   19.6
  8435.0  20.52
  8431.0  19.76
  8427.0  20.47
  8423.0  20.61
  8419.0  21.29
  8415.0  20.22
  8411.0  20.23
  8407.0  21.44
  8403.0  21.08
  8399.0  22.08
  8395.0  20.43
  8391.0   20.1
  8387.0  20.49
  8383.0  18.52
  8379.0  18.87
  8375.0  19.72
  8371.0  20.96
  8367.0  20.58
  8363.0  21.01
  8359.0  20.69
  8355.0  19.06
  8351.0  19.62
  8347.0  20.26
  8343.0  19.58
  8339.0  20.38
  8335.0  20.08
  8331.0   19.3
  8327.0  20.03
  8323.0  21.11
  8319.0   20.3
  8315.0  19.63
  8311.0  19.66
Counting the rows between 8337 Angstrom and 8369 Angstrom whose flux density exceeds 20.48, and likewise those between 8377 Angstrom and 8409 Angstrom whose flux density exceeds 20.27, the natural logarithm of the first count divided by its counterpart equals -0.5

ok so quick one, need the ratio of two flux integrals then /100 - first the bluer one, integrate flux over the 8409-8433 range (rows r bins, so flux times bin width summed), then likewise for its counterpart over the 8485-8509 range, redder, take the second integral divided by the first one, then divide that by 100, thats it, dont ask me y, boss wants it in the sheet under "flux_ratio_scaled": 0.0096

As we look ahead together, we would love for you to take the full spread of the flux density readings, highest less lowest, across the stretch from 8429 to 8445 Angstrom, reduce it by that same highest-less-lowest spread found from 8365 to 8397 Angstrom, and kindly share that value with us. -1.5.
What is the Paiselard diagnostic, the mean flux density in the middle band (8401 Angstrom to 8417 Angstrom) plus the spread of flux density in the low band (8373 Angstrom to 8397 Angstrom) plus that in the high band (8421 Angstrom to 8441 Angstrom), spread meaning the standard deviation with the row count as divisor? 21.9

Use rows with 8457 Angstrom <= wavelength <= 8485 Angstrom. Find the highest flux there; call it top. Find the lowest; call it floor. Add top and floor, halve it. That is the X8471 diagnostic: 19.8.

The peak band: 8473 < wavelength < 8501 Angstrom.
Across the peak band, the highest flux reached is 20.4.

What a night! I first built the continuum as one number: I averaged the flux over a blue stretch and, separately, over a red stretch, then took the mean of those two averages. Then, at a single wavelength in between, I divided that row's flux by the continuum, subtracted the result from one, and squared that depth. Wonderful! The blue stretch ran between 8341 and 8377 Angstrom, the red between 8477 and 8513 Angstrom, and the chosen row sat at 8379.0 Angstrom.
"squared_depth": 0.0023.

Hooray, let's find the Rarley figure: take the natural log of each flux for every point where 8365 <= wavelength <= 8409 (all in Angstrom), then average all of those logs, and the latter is 3.01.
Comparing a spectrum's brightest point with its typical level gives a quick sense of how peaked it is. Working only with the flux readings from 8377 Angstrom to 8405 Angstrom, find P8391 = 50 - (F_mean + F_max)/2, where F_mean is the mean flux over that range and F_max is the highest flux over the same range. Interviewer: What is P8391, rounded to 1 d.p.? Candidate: 28.8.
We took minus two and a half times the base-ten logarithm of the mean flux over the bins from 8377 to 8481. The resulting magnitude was -3.27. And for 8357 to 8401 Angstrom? -3.27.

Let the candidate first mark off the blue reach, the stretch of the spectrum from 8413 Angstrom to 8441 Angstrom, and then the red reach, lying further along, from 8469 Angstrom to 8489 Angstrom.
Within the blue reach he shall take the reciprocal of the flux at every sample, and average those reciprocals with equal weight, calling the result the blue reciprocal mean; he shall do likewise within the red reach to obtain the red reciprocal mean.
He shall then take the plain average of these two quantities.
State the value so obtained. 0.0501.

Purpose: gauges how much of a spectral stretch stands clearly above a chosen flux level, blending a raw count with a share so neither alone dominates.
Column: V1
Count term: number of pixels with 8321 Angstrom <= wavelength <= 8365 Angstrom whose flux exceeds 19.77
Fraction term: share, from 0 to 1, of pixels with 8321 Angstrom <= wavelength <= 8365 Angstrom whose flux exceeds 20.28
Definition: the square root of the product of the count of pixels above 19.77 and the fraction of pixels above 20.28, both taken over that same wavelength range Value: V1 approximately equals 1.60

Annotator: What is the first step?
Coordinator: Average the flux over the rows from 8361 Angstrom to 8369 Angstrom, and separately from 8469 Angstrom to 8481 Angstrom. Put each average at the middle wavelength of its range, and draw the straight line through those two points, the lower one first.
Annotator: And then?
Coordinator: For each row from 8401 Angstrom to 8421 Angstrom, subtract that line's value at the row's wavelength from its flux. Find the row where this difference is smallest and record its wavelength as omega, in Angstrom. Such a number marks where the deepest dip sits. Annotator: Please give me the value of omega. 8411.0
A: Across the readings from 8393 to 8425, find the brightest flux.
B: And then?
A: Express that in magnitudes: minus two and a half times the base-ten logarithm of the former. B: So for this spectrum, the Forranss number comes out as -3.36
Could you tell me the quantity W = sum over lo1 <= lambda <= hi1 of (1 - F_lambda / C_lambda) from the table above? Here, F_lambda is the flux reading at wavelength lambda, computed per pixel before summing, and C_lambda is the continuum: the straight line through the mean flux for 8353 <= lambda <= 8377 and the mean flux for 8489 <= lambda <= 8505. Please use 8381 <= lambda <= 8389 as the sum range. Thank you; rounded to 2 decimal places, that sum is 0.08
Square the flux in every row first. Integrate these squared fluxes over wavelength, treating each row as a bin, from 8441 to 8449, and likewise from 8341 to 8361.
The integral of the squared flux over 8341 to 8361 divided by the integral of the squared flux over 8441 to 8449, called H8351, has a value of 2.5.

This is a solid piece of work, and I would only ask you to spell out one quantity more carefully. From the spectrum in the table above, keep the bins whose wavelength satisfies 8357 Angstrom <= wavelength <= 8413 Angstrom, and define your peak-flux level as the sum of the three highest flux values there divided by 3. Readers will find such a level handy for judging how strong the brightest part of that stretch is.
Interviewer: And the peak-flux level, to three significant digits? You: 21.5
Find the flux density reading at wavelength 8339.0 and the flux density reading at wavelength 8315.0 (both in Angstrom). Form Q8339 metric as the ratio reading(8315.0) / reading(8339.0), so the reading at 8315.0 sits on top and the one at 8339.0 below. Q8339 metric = 0.96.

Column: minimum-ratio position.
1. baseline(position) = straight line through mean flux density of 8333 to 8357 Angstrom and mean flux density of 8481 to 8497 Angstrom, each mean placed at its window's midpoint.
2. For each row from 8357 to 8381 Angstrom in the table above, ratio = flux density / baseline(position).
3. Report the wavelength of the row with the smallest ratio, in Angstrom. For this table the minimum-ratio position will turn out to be 8379.0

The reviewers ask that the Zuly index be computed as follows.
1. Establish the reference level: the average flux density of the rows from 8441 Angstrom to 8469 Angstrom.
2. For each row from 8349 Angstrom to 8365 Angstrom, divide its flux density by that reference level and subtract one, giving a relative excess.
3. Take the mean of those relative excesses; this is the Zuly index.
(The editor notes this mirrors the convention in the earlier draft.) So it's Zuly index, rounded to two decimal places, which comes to -0.01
